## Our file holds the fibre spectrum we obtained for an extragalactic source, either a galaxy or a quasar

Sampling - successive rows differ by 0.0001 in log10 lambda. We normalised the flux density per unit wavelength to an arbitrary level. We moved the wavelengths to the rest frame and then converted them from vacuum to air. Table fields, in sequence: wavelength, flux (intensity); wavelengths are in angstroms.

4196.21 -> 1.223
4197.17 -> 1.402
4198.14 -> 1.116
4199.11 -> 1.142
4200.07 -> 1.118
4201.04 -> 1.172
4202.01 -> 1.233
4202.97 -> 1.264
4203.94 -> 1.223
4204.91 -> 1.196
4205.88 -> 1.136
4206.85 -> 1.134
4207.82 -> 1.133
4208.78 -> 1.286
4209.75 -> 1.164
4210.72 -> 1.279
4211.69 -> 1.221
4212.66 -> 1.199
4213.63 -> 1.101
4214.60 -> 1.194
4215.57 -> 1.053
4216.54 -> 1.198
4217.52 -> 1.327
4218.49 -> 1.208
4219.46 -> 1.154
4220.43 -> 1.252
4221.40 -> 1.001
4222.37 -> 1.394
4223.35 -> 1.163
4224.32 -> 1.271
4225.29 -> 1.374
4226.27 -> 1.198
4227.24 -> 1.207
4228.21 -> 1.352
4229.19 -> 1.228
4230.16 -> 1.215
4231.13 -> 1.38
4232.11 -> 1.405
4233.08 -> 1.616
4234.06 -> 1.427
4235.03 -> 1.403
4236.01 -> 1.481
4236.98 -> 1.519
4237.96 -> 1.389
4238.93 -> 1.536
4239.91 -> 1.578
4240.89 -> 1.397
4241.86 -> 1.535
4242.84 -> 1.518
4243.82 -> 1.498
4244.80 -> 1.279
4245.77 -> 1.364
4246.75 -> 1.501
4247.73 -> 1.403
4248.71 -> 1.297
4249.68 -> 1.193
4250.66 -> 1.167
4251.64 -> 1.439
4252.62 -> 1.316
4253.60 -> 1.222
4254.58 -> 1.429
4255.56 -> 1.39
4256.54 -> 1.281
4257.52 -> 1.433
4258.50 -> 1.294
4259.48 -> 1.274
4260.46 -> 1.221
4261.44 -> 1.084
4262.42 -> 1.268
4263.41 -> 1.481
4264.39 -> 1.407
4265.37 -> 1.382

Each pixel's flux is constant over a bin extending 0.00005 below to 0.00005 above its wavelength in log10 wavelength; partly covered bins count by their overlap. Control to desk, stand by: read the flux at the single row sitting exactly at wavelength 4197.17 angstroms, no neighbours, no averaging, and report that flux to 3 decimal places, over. 1.402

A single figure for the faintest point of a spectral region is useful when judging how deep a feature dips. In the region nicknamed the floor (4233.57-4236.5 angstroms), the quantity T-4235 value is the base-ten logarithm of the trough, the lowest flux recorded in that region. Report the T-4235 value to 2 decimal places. 0.15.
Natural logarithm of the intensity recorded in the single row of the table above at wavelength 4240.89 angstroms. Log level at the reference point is 0.33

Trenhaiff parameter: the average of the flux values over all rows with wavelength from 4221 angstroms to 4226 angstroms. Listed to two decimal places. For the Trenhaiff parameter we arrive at 1.24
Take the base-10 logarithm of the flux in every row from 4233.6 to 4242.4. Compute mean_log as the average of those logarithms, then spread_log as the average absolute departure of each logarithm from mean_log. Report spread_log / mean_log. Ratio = 0.109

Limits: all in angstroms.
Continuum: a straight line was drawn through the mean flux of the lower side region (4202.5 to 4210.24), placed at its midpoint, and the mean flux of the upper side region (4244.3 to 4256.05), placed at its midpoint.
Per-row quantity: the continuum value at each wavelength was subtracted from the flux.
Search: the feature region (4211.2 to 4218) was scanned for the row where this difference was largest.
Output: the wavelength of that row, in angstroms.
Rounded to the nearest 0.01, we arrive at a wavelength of 4217.52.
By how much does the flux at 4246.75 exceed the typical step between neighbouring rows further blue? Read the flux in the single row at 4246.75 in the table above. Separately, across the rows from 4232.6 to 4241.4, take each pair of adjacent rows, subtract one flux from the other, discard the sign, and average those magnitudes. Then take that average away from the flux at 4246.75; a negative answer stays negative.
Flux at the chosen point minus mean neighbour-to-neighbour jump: 1.40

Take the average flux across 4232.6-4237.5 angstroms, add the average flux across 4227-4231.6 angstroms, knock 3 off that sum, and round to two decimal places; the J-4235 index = -0.23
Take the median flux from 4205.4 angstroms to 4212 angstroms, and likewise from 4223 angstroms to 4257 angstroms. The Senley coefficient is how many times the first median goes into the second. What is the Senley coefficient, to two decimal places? 1.19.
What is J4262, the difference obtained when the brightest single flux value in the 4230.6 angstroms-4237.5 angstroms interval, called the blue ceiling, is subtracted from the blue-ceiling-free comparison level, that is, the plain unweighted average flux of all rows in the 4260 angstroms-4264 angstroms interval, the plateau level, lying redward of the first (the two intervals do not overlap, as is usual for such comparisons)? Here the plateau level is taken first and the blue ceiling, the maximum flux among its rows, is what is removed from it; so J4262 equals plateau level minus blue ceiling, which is -0.35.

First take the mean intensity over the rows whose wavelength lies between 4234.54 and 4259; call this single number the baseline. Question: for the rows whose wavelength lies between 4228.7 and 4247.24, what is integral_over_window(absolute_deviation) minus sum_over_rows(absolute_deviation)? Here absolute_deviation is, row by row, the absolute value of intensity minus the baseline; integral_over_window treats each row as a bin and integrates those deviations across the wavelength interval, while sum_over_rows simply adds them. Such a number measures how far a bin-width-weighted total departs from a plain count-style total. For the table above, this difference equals -0.04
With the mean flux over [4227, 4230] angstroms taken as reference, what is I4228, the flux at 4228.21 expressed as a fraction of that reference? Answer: 1.07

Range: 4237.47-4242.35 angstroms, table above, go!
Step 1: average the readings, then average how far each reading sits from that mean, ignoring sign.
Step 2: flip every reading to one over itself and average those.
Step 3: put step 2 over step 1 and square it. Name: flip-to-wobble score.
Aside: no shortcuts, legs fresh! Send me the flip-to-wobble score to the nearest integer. 80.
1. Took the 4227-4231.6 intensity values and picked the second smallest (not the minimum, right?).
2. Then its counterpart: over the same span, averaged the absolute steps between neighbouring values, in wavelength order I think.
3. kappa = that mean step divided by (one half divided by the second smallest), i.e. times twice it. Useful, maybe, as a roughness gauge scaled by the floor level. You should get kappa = 0.27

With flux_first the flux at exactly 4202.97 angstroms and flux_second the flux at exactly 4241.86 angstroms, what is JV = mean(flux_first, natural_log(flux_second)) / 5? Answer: 0.169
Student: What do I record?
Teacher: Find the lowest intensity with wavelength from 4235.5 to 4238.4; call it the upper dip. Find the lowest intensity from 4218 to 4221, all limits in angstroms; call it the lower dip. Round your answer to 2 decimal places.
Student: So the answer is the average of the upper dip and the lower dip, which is 1.27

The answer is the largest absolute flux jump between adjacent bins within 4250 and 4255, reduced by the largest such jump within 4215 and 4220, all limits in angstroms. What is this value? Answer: 0.127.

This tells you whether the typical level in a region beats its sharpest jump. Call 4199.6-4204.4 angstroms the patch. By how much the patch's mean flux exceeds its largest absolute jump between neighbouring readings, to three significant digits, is 1.14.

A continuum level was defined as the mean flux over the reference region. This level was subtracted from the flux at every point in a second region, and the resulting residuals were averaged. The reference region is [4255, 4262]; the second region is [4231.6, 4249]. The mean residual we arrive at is 0.17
